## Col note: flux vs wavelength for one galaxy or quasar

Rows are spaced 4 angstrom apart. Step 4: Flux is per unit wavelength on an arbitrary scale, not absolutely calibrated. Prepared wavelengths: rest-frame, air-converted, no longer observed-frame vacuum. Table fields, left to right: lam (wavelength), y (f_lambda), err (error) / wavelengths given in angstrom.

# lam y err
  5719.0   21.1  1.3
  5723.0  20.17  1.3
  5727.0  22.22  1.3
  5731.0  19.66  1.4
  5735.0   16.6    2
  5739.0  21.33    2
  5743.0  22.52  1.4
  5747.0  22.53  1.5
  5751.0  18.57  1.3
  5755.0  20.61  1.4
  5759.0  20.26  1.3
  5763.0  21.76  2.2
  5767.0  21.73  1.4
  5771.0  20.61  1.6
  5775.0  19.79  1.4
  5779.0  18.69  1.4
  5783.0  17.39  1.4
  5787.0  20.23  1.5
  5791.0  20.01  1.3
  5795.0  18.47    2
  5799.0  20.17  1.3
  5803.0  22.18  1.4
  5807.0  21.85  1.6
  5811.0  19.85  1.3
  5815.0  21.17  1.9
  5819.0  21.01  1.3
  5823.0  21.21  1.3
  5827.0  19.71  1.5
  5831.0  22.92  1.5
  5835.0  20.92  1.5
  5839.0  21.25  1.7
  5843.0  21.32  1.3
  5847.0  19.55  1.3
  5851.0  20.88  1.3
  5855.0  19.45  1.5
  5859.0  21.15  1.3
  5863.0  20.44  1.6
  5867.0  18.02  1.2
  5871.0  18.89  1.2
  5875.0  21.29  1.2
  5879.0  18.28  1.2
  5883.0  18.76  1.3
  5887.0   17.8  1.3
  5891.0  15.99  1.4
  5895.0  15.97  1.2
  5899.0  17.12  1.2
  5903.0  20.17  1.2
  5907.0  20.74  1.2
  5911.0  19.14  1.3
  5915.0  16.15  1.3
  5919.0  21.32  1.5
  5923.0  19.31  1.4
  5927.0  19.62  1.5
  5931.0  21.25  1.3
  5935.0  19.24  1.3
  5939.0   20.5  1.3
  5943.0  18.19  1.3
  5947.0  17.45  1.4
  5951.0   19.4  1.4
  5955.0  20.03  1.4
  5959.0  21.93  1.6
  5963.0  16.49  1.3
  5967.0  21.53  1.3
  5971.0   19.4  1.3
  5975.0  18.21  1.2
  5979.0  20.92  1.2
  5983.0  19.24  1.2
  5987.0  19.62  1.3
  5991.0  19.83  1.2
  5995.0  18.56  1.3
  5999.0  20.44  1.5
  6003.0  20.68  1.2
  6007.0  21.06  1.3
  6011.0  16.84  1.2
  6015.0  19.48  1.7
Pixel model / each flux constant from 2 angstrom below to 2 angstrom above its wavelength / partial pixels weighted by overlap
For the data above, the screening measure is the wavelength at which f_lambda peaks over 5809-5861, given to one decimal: 5831.0 angstrom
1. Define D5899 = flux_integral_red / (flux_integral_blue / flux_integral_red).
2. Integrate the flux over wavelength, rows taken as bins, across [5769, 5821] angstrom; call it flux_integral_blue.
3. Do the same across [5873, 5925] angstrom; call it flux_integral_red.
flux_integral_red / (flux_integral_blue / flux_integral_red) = 896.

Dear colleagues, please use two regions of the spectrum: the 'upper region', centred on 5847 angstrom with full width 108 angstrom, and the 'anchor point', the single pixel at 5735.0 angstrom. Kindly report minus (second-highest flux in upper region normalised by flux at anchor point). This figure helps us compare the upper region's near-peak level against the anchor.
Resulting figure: -1.34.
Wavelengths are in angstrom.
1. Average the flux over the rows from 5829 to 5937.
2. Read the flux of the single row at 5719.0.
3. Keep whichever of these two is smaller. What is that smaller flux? 19.5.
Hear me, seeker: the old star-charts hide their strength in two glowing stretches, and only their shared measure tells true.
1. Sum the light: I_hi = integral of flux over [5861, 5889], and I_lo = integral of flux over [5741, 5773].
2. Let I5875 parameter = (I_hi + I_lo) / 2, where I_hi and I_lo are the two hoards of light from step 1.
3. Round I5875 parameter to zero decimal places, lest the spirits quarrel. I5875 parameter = 604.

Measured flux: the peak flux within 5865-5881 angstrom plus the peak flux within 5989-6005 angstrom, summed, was 42.0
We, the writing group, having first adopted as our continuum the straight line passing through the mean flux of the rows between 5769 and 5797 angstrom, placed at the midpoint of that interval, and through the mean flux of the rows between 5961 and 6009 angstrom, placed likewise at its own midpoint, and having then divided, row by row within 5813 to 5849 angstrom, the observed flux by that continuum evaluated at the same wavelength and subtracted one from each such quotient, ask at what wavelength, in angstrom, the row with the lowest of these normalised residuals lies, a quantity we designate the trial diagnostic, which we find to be 5847.0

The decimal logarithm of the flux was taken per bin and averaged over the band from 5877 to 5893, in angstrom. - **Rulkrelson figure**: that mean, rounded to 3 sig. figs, 1.25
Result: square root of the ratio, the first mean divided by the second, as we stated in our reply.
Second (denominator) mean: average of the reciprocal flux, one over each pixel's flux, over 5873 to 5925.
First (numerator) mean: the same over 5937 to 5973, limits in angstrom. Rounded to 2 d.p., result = 0.98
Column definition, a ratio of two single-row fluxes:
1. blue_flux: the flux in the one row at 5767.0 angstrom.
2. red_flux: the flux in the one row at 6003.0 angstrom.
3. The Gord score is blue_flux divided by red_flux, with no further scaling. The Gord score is 1.05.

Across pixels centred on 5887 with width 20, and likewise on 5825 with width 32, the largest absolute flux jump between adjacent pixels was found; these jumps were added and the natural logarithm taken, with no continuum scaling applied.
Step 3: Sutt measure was 1.61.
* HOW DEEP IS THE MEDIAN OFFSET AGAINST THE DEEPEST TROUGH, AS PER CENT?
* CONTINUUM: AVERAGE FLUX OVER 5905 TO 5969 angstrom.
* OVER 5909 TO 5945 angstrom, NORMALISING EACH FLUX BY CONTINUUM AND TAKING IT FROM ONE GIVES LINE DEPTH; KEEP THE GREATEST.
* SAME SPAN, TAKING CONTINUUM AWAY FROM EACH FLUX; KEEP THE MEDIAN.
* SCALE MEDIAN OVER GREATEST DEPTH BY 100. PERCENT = -121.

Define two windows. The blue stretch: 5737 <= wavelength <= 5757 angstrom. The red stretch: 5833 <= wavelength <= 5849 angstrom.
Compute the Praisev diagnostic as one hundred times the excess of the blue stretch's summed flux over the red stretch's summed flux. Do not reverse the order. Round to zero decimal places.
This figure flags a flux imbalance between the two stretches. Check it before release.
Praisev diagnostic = 2252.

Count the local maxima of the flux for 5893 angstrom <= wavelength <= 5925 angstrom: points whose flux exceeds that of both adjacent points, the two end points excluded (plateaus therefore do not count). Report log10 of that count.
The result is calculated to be 0.30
